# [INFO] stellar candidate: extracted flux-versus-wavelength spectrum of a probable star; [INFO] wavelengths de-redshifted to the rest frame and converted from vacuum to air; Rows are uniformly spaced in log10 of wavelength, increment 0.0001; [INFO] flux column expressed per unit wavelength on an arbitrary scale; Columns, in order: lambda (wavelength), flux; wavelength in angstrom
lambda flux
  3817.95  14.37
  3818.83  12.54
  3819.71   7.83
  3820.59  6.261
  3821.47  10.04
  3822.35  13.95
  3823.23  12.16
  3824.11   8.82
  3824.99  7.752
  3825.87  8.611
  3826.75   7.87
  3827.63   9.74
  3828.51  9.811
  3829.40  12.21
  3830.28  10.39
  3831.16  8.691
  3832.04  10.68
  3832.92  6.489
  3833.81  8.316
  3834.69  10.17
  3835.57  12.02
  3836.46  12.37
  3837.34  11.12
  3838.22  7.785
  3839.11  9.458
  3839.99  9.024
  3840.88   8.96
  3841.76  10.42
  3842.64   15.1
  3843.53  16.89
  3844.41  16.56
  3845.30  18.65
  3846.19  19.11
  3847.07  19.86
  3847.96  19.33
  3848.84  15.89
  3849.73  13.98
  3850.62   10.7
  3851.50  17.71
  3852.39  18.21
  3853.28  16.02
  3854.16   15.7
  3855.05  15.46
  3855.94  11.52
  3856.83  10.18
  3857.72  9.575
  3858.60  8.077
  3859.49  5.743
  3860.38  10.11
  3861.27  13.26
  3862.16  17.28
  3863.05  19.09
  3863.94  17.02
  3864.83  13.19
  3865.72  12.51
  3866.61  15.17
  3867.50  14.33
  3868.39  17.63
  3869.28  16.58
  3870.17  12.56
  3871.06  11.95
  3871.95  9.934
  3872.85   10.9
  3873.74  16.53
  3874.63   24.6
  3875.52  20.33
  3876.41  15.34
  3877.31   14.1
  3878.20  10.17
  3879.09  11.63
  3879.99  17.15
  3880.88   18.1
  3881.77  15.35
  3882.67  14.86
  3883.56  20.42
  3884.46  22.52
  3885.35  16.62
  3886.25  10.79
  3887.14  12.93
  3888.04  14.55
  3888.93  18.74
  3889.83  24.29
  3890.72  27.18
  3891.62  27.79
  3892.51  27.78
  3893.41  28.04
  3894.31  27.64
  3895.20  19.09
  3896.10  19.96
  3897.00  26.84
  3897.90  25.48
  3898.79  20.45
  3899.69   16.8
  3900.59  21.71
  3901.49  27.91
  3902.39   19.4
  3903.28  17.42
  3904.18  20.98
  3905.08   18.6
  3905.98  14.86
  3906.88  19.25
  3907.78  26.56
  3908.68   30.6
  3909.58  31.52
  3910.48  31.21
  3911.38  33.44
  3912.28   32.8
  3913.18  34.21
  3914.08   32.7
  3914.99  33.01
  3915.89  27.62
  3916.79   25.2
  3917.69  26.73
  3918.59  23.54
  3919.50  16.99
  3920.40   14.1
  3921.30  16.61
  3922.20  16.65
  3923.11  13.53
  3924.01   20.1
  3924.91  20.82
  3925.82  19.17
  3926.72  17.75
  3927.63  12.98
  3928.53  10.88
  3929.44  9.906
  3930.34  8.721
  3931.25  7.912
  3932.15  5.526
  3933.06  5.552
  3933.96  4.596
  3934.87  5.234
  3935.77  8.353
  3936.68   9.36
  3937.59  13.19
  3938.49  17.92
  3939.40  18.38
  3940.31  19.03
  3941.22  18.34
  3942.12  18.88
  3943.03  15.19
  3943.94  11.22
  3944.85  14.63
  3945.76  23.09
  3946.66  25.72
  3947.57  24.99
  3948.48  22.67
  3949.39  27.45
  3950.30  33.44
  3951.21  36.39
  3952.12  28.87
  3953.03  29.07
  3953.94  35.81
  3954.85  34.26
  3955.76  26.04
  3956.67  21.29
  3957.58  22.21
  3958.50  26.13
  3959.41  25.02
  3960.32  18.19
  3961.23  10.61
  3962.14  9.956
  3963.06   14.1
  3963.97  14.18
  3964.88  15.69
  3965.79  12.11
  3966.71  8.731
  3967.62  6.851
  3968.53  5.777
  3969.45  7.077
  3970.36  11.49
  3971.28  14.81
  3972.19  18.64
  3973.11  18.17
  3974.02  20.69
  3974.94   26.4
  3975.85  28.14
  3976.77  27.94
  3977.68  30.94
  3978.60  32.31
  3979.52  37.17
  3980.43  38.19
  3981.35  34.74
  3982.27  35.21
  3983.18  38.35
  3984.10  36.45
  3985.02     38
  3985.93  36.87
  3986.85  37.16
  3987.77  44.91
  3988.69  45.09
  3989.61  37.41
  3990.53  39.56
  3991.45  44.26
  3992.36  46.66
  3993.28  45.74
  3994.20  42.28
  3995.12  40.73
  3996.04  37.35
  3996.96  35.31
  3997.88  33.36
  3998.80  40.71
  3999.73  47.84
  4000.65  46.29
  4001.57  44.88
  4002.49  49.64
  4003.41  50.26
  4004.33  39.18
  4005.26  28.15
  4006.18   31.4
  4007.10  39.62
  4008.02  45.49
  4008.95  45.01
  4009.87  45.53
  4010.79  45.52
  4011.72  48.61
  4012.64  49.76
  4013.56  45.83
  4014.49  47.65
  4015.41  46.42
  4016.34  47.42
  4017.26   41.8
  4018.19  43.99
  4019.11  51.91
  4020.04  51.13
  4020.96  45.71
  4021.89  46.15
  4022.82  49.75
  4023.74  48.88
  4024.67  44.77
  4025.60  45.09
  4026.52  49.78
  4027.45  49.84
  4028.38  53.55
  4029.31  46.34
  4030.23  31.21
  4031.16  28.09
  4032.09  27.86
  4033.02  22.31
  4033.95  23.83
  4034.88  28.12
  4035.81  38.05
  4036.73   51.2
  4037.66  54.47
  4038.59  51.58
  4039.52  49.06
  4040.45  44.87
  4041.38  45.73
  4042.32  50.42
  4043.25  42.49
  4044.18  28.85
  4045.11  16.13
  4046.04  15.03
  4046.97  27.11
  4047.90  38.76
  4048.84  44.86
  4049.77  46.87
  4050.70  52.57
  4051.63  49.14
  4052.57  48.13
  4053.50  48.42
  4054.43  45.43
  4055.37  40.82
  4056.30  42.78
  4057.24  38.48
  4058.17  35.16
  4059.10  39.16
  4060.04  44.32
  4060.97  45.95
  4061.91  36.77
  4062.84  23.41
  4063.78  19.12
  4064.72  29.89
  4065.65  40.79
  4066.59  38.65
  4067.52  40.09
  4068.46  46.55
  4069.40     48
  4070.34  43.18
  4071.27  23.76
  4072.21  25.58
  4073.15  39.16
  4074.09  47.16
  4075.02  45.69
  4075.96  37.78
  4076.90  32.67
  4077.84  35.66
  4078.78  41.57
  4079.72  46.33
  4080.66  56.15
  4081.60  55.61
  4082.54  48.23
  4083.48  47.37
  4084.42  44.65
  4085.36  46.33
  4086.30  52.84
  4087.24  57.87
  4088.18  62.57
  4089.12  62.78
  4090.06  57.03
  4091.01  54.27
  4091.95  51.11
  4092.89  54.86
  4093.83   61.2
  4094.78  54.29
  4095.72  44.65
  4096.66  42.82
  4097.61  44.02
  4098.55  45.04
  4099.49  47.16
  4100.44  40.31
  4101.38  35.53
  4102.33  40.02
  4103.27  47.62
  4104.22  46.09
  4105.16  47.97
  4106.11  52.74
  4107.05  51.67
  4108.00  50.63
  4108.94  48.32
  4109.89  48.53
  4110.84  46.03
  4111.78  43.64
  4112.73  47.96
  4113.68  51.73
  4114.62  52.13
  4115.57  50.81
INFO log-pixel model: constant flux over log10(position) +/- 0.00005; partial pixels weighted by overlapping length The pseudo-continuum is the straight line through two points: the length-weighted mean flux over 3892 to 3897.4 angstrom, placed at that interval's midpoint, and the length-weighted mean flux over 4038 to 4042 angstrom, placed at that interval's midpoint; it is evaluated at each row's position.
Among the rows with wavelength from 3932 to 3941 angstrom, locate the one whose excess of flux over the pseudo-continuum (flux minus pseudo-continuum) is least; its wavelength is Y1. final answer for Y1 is 3933.96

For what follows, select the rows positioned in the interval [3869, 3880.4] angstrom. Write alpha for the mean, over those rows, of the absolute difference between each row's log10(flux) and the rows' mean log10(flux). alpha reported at 0.098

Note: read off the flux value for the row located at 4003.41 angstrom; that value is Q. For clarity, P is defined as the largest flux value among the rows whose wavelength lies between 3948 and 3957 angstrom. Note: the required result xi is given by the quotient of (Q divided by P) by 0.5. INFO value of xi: 2.8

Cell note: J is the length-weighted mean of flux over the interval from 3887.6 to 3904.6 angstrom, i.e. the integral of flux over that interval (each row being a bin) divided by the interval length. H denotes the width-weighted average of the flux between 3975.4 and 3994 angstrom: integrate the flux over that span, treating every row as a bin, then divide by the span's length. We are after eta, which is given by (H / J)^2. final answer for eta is 3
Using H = 38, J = 23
